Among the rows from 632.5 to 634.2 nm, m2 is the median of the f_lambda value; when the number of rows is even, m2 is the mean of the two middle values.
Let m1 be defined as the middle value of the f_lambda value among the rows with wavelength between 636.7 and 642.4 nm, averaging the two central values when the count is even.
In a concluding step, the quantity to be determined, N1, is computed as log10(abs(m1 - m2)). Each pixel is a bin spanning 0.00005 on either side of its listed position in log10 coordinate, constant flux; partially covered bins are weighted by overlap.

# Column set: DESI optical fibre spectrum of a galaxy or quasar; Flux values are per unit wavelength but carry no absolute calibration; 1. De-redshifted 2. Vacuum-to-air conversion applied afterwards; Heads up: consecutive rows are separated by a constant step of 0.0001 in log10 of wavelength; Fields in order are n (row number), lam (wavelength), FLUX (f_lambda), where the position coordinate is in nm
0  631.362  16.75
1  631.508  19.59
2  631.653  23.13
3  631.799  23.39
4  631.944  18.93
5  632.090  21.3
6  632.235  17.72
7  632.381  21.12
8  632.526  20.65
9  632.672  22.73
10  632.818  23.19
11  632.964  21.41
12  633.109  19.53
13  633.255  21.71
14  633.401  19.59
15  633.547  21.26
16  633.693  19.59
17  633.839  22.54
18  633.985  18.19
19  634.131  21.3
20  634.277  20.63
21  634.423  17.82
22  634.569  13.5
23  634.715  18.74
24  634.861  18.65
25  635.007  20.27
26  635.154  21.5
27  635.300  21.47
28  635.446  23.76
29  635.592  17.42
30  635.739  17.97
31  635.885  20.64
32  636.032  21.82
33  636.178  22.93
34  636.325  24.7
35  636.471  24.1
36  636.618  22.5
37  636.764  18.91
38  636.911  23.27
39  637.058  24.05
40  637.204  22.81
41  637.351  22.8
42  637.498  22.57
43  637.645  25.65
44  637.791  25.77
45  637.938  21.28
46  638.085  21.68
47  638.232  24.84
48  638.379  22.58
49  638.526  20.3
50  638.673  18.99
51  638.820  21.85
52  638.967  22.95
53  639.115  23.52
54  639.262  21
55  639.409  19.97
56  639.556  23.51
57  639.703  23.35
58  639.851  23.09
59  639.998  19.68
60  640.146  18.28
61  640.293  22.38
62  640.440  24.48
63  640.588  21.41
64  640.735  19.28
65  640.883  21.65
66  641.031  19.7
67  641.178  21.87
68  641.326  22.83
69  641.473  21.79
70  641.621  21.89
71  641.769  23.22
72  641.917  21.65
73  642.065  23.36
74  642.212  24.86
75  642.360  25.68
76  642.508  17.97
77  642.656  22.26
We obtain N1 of 0.1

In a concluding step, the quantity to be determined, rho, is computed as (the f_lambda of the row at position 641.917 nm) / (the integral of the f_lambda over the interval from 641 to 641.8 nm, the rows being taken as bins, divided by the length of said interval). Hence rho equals 0.99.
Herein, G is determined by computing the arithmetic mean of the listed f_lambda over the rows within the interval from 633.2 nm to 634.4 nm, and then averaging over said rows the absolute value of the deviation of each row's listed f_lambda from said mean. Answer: 1.11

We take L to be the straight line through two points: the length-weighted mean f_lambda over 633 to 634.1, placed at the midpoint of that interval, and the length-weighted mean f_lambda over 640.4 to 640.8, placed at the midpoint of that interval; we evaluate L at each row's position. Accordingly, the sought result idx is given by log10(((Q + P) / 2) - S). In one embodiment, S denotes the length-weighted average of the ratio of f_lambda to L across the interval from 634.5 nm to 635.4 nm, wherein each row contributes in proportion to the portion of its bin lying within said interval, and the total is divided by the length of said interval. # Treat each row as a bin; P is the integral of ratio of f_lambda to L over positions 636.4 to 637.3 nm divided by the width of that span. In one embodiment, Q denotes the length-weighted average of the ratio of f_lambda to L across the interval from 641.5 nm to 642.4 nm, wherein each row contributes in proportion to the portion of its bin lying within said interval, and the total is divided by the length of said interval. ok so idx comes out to -0.8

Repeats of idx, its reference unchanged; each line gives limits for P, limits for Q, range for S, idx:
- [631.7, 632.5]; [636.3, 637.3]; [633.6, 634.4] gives -1.2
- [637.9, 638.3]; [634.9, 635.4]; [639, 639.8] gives -3.1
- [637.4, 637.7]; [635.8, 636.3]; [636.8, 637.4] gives -4.8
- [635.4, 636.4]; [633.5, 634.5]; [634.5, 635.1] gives -0.9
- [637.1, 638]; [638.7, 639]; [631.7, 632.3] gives -1.3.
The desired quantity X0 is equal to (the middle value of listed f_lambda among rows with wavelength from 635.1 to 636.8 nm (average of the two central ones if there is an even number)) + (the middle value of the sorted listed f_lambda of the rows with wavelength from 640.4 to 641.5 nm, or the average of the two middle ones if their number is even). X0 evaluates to 43.4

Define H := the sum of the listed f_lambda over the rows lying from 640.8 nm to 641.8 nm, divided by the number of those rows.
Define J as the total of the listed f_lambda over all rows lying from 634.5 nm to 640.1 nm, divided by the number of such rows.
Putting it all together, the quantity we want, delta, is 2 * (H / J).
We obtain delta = 2.01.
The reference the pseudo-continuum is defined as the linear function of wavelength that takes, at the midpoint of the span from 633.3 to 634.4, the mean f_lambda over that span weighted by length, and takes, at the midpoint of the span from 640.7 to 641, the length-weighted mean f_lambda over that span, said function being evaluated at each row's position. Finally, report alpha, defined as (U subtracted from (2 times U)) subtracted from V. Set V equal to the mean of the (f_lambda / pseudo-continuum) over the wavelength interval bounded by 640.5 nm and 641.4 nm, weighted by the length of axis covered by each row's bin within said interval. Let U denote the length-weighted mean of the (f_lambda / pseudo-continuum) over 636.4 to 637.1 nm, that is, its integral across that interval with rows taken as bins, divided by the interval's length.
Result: -0.07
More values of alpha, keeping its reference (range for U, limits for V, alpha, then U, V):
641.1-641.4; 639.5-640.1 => -0.01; 1.09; 1.084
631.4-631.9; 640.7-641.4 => -0.02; 1.06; 1.035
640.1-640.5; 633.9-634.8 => -0.17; 1.07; 0.906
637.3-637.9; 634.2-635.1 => -0.28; 1.18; 0.901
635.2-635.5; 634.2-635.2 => -0.19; 1.10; 0.917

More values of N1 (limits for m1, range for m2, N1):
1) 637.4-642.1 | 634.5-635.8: 0.5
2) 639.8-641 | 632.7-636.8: -0.2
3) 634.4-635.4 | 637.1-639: 0.6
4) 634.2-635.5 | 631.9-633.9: 0.0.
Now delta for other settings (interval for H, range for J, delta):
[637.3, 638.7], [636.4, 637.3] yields 2.00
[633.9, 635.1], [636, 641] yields 1.67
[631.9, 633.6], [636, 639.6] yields 1.84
